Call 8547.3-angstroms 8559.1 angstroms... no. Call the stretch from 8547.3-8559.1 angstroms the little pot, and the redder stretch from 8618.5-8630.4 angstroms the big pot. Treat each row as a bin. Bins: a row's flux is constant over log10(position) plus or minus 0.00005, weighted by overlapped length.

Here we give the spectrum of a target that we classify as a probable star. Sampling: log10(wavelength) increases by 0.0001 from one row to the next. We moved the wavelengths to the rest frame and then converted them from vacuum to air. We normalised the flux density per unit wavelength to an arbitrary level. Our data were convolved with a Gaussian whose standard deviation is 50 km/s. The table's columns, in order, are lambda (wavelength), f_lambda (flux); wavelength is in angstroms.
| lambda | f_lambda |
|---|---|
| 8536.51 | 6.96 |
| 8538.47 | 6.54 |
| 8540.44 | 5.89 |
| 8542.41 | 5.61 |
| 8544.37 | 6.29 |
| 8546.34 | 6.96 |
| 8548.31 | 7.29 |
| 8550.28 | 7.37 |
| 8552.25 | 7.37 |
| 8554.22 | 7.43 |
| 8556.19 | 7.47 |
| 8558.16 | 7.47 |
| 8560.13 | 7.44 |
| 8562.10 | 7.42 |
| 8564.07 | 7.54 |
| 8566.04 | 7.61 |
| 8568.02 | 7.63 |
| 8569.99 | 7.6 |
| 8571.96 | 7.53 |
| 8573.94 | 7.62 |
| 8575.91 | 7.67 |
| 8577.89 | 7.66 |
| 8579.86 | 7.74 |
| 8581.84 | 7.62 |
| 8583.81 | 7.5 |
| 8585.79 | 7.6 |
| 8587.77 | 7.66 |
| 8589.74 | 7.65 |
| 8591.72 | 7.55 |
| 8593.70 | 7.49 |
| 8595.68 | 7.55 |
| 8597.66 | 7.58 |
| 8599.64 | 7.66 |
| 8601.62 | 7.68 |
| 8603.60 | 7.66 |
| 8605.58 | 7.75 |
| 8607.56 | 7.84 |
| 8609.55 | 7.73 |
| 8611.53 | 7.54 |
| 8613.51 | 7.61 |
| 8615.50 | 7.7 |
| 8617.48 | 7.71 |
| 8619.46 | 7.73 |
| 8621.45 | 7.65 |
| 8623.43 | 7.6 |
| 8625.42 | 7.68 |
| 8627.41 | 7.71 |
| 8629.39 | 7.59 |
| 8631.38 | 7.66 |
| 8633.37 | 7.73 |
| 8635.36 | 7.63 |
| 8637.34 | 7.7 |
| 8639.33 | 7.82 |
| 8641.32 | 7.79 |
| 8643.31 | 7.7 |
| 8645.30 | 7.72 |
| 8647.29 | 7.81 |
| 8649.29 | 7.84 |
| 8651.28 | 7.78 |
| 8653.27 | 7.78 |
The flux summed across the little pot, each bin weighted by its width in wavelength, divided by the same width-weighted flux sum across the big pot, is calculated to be 0.958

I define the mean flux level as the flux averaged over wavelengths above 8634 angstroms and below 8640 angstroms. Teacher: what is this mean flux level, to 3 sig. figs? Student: 7.72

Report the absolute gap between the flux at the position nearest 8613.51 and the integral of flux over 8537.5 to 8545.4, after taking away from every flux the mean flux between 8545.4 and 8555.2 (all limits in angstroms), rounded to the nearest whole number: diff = 10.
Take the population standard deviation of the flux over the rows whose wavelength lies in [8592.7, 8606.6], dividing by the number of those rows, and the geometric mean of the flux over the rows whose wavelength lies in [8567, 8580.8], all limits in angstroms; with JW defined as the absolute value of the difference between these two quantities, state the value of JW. 7.55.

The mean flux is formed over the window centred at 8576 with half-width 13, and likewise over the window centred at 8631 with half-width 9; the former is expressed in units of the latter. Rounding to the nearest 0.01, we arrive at 0.99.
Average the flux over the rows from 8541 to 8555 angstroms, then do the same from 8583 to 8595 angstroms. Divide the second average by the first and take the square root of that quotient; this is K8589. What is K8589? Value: 1.05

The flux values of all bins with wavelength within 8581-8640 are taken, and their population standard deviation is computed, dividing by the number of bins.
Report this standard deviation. 0.083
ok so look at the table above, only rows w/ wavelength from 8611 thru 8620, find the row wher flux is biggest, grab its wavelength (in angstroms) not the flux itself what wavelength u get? 8619.46 angstroms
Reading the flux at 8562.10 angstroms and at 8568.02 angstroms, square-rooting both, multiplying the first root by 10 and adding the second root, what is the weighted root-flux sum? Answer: 30.0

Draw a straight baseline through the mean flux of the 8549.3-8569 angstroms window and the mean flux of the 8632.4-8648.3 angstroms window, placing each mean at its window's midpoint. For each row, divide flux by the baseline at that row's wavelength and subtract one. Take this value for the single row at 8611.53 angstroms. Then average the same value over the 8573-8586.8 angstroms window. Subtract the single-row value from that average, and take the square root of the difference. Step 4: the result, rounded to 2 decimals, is 0.16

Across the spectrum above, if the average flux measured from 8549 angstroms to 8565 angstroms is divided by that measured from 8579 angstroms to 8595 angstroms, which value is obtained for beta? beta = 0.979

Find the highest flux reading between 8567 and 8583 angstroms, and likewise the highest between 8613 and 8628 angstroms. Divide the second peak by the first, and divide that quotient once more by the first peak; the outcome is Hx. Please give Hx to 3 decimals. 0.129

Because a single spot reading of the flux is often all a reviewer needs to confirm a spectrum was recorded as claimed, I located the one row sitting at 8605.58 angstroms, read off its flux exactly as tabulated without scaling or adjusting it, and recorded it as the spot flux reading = 7.75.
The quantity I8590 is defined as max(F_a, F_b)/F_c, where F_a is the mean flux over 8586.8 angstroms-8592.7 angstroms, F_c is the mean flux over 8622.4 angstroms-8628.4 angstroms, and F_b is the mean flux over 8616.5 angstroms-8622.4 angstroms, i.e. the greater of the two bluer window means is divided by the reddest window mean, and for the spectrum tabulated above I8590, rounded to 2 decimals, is 1.00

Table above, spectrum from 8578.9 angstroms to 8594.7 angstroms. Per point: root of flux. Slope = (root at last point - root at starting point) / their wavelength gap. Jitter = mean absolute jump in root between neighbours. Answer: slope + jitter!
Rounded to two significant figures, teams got 0.012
